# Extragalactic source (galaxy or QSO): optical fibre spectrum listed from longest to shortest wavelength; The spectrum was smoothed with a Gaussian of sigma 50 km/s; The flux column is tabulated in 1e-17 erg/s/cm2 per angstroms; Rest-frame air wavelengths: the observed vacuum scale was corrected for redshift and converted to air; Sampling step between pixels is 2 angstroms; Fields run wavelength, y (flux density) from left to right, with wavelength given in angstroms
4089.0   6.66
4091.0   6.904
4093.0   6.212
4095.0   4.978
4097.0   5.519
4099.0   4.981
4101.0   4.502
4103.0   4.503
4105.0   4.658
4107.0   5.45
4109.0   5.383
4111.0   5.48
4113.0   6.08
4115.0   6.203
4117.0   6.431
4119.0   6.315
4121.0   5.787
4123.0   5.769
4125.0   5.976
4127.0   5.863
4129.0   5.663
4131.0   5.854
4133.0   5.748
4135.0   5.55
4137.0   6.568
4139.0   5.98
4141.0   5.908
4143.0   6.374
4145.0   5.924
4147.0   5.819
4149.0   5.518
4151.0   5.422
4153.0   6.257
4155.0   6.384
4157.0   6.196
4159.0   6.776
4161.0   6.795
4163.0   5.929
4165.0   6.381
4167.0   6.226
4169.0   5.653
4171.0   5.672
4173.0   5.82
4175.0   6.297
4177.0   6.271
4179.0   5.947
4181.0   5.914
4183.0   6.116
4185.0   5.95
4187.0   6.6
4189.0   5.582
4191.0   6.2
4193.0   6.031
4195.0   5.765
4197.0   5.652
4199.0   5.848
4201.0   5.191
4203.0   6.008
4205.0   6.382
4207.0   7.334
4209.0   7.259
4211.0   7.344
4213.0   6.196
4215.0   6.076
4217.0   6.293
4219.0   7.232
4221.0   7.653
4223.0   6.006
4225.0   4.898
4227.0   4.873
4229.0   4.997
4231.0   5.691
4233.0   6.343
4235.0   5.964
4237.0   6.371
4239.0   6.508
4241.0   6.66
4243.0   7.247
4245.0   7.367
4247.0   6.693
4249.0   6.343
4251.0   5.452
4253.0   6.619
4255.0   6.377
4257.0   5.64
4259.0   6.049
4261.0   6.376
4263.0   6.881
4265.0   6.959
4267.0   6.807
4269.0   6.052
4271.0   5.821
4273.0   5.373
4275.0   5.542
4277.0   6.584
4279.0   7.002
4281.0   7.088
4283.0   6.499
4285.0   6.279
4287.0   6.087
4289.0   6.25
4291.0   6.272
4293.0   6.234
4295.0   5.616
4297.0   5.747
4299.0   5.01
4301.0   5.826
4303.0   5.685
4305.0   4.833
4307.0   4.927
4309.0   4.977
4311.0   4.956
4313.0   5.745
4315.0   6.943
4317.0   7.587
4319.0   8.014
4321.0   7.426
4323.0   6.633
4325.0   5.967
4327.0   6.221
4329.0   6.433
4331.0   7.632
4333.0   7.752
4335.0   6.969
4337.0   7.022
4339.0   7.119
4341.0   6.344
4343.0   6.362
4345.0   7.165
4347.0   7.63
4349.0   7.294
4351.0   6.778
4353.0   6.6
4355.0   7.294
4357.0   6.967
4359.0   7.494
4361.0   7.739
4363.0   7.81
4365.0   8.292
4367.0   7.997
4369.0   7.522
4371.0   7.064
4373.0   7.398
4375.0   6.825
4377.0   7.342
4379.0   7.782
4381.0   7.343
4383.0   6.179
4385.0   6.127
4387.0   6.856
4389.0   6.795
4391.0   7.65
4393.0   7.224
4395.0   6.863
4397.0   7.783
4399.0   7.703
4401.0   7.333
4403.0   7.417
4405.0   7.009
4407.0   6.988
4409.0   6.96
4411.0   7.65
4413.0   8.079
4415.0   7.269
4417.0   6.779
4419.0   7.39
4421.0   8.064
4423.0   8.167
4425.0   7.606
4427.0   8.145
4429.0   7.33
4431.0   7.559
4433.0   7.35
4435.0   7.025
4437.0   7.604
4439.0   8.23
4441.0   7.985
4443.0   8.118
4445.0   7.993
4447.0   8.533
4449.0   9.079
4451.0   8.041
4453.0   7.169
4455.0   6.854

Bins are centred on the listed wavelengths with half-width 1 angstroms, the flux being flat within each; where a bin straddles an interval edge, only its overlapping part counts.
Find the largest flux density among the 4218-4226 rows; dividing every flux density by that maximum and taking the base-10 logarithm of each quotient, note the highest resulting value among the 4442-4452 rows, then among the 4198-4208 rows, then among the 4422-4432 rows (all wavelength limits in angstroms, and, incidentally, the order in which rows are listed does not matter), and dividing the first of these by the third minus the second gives 1.6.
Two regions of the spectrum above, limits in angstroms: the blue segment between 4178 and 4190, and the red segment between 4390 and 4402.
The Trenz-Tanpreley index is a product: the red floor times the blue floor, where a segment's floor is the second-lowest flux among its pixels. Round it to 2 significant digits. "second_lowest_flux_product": 43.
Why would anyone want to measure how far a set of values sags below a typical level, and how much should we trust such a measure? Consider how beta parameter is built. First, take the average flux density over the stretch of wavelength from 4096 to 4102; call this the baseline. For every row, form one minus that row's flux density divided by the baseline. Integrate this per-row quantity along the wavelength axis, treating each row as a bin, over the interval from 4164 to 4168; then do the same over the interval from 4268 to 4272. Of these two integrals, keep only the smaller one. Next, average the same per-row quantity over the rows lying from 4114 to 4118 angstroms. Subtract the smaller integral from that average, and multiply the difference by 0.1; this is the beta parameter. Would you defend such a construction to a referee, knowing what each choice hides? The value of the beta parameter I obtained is 0.08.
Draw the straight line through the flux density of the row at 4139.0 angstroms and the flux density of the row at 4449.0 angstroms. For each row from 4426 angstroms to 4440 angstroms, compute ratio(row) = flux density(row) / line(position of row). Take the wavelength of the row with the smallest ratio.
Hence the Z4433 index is 4435.0 angstroms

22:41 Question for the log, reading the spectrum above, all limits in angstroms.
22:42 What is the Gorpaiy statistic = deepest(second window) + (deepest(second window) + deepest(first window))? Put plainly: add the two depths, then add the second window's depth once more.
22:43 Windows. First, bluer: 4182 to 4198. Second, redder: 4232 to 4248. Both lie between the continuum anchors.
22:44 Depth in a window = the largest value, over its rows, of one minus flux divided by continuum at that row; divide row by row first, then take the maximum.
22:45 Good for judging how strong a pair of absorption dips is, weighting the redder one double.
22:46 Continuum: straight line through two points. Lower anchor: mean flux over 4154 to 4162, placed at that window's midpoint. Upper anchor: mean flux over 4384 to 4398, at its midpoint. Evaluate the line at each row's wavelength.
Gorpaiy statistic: 0.4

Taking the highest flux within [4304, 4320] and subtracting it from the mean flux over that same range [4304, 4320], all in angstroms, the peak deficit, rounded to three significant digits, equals -2.02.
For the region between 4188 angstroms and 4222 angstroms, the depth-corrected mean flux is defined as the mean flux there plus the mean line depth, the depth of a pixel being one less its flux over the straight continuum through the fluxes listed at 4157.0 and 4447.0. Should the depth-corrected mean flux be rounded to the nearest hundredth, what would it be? 6.39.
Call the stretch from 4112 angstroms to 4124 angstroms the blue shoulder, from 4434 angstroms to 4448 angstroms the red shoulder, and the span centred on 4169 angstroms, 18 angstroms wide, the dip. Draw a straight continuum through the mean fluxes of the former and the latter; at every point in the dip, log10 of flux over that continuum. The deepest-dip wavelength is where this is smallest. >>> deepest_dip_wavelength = 4169.0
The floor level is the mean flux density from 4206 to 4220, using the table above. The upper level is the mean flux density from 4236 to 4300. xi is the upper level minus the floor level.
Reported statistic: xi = -0.51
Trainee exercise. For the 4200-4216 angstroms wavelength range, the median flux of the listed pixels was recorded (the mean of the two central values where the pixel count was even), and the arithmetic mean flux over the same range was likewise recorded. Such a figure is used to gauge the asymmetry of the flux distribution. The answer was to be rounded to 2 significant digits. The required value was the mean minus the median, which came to 0.18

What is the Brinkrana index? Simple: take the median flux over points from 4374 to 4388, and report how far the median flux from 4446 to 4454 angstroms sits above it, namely 1.4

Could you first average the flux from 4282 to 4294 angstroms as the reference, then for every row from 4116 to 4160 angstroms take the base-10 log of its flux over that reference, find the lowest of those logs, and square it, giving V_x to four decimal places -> 0.0040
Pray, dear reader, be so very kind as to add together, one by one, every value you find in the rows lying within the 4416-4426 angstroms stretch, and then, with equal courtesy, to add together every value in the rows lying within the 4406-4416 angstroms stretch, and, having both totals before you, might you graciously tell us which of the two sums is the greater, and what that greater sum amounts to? 38.0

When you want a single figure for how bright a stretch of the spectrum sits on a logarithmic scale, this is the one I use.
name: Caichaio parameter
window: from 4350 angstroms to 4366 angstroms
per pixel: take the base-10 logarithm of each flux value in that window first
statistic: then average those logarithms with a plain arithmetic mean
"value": 0.866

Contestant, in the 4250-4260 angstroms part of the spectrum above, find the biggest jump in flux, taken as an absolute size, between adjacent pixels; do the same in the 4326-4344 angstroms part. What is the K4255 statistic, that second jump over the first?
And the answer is 1.0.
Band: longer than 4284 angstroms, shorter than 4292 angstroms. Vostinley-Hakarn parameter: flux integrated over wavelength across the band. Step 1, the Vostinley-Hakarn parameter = 50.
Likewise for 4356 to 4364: 60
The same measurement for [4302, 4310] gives 41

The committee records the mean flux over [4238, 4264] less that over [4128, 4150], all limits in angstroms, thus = 0.6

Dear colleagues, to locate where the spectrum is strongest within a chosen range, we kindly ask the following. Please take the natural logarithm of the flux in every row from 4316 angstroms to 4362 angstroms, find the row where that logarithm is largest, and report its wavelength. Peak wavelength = 4319.0 angstroms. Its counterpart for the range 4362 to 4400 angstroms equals 4365.0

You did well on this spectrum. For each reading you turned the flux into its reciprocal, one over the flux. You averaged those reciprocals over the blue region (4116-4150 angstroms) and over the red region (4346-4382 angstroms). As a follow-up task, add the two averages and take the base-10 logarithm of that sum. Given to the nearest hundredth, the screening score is -0.52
